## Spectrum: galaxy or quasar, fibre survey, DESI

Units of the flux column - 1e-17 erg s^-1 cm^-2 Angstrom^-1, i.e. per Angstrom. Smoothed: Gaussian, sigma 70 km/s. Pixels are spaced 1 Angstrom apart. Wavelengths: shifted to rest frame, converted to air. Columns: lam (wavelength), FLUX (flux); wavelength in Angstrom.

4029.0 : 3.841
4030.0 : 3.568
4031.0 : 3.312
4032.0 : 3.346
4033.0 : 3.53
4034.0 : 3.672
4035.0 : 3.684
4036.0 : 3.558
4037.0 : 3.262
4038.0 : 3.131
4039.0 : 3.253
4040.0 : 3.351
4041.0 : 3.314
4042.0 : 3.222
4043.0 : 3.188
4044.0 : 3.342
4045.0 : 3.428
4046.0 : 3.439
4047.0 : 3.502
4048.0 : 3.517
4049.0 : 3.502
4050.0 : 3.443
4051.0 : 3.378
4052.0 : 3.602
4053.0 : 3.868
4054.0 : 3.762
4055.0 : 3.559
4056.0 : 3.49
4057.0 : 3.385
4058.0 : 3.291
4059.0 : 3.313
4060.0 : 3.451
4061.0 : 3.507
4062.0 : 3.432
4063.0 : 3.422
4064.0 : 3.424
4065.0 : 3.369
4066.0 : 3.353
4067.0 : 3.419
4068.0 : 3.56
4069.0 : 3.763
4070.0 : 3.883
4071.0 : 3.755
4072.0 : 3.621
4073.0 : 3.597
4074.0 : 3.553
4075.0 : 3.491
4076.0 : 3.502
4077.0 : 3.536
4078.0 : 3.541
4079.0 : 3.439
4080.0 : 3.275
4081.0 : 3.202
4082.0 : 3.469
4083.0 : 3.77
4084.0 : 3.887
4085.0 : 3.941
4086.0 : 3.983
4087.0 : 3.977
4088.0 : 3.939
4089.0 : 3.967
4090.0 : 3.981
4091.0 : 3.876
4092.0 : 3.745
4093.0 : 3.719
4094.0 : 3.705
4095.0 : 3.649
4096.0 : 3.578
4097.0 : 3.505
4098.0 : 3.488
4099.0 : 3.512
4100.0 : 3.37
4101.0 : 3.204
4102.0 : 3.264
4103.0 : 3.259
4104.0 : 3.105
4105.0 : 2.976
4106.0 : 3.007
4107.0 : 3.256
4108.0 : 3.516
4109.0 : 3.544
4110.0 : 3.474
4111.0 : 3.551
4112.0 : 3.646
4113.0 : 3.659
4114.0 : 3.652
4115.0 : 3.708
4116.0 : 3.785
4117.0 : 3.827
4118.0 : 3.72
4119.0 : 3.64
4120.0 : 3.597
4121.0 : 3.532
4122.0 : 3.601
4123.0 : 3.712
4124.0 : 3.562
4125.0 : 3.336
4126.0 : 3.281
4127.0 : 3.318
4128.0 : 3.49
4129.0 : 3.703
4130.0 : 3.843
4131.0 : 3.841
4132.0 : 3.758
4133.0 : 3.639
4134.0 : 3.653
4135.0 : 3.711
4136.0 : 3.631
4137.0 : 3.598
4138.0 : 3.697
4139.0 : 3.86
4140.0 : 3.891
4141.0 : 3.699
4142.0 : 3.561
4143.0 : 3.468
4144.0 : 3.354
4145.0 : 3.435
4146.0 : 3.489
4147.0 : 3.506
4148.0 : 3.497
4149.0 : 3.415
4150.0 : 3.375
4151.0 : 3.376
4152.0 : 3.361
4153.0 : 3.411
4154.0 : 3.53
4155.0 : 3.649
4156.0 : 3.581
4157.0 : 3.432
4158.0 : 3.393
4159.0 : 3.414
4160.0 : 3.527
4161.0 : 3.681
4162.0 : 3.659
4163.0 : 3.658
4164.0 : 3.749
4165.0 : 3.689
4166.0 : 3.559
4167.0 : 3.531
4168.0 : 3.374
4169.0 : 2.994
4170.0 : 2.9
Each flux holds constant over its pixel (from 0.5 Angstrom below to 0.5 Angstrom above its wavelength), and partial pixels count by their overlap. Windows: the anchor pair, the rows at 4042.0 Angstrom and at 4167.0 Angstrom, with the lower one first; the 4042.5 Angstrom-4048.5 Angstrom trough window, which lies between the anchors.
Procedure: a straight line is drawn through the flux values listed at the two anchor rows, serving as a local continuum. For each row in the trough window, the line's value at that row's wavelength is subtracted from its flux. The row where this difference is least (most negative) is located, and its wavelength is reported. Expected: 4043.0 Angstrom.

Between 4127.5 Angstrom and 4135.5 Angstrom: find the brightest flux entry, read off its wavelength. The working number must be 4130.0 Angstrom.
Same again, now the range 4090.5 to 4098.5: 4091.0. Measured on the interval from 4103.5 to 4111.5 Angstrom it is 4111.0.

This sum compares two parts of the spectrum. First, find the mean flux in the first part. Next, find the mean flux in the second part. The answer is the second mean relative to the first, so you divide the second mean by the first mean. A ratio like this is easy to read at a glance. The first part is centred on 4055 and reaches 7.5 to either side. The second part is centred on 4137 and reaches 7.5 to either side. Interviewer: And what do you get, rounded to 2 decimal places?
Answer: 1.05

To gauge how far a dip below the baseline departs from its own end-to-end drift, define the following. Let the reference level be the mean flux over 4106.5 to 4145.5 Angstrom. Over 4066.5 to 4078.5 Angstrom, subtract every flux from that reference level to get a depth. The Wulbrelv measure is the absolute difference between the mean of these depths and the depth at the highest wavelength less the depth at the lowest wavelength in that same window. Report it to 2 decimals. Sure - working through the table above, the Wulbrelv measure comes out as 0.13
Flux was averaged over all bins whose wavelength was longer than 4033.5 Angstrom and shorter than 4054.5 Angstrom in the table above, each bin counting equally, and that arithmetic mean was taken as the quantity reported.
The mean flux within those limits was 3.45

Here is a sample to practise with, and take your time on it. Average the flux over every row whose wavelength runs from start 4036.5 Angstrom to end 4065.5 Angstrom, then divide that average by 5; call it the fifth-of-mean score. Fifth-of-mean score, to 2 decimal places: 0.68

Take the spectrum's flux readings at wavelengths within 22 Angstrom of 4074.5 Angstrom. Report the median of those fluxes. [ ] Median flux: 3.56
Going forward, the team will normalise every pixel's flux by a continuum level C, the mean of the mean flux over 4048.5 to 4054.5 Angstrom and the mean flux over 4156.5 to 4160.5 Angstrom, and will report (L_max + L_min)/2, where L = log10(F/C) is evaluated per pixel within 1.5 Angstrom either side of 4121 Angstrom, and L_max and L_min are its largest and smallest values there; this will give 0.006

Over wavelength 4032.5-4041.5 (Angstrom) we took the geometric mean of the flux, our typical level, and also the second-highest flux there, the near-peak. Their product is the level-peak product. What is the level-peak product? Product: 12.5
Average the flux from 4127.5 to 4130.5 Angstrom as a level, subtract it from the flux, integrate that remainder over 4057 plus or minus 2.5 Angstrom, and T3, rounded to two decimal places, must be -1.36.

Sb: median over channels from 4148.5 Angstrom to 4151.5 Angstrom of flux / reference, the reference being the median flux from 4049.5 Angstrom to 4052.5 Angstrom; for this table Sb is 0.98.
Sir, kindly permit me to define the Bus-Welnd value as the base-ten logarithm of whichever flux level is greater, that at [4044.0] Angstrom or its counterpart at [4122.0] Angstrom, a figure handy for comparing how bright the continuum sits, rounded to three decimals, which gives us 0.556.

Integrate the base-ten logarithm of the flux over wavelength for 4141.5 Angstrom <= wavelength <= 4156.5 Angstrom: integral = 8.10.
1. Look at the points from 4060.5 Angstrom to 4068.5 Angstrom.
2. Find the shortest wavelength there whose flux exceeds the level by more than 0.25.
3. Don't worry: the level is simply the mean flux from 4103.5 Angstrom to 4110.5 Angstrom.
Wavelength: 4068.0 Angstrom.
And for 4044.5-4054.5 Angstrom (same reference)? 4052.0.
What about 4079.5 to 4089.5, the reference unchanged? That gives 4083.0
